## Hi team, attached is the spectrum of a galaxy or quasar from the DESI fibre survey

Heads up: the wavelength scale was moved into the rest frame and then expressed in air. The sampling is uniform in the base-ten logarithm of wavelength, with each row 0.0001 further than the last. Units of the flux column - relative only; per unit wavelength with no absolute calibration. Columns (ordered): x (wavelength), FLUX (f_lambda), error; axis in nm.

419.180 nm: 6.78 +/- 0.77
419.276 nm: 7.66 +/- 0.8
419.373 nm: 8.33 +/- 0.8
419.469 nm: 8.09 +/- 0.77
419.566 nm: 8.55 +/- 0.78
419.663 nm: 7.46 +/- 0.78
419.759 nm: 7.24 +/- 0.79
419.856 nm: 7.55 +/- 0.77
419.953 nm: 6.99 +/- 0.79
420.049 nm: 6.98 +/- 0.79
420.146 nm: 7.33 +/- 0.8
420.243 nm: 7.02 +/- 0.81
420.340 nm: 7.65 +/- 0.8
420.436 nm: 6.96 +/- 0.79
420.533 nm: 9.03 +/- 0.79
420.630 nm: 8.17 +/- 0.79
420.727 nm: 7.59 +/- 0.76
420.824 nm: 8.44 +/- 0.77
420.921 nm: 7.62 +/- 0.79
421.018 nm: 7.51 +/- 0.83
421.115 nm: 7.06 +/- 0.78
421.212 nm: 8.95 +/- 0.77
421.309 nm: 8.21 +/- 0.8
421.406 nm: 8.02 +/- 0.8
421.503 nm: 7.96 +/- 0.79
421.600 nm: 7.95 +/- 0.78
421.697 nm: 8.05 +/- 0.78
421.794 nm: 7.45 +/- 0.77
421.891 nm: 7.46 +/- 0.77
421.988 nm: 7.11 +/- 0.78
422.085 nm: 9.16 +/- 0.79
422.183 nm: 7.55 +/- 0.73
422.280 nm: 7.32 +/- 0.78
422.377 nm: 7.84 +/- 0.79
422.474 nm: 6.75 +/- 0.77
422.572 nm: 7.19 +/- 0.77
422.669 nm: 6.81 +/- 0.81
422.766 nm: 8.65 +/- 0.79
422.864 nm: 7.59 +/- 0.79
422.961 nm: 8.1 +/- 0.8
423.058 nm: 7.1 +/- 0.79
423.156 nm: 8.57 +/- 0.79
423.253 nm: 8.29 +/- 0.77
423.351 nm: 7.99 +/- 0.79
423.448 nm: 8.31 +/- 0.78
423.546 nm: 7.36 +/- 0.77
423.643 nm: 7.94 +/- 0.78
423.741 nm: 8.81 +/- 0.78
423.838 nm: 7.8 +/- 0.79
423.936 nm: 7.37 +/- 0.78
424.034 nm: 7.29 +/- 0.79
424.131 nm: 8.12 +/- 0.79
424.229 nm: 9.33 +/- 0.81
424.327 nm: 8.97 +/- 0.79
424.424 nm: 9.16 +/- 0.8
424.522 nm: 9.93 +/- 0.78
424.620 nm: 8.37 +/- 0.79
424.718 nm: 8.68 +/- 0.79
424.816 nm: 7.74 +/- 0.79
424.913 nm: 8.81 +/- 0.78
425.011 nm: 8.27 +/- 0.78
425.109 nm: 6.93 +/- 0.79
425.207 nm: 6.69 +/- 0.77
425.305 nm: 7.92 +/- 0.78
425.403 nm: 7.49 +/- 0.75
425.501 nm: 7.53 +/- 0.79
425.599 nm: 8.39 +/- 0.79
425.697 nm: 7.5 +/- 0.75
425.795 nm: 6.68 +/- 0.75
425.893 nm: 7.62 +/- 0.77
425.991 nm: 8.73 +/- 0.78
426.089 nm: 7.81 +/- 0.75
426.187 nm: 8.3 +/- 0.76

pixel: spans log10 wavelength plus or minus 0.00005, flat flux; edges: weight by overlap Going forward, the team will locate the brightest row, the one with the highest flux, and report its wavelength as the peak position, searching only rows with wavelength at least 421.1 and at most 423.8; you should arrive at 422.085 nm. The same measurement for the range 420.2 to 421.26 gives 420.533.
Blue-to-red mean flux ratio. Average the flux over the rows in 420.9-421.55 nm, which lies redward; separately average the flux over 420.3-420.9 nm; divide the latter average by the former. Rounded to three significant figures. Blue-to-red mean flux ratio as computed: 1.01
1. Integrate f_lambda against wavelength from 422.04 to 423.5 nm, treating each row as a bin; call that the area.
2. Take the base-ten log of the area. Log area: 1.1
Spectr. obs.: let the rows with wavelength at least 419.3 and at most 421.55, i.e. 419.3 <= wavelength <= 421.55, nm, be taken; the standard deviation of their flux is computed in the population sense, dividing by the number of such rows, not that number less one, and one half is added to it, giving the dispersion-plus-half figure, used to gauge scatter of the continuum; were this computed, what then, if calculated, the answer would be 1.11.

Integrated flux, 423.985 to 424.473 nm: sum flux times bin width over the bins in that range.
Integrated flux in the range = 4.19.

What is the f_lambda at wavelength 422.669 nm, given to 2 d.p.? 6.81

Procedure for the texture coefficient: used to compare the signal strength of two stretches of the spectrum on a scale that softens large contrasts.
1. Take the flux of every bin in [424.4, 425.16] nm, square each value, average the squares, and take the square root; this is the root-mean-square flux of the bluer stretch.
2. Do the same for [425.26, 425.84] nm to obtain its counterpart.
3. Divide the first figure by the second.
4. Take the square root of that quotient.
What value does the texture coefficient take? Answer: 1.06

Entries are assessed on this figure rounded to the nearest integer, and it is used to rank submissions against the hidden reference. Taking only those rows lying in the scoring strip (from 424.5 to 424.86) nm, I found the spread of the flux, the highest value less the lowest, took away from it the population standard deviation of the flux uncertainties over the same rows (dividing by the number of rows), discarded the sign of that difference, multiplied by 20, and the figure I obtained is 44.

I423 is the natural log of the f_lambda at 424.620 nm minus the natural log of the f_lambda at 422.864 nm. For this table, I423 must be 0.10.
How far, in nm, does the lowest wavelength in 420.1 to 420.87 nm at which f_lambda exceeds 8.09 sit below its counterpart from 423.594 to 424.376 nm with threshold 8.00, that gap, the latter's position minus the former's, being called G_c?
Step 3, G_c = 3.21 nm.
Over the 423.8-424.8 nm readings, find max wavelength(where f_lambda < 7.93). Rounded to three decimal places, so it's 424.034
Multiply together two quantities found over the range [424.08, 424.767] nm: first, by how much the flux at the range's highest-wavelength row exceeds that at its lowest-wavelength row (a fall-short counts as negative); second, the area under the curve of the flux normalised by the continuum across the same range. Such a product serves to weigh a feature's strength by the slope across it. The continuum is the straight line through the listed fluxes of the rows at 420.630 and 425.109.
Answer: 0.48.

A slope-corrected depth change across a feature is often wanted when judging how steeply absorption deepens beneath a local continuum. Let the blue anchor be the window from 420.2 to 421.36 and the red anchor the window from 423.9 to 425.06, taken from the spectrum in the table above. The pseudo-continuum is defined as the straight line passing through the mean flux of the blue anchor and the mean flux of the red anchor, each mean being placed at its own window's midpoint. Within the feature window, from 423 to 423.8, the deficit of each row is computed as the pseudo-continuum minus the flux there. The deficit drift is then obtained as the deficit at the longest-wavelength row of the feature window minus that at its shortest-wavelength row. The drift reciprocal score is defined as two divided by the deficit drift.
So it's -1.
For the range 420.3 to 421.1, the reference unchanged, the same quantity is 8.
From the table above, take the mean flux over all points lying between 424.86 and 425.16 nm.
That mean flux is 8.00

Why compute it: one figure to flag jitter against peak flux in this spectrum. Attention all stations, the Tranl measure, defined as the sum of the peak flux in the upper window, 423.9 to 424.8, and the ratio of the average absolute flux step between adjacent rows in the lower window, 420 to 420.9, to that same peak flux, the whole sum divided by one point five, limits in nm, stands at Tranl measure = 6.67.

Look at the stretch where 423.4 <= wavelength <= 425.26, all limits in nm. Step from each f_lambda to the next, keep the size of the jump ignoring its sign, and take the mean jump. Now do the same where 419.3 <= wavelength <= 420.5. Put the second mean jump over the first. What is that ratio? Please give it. 0.60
